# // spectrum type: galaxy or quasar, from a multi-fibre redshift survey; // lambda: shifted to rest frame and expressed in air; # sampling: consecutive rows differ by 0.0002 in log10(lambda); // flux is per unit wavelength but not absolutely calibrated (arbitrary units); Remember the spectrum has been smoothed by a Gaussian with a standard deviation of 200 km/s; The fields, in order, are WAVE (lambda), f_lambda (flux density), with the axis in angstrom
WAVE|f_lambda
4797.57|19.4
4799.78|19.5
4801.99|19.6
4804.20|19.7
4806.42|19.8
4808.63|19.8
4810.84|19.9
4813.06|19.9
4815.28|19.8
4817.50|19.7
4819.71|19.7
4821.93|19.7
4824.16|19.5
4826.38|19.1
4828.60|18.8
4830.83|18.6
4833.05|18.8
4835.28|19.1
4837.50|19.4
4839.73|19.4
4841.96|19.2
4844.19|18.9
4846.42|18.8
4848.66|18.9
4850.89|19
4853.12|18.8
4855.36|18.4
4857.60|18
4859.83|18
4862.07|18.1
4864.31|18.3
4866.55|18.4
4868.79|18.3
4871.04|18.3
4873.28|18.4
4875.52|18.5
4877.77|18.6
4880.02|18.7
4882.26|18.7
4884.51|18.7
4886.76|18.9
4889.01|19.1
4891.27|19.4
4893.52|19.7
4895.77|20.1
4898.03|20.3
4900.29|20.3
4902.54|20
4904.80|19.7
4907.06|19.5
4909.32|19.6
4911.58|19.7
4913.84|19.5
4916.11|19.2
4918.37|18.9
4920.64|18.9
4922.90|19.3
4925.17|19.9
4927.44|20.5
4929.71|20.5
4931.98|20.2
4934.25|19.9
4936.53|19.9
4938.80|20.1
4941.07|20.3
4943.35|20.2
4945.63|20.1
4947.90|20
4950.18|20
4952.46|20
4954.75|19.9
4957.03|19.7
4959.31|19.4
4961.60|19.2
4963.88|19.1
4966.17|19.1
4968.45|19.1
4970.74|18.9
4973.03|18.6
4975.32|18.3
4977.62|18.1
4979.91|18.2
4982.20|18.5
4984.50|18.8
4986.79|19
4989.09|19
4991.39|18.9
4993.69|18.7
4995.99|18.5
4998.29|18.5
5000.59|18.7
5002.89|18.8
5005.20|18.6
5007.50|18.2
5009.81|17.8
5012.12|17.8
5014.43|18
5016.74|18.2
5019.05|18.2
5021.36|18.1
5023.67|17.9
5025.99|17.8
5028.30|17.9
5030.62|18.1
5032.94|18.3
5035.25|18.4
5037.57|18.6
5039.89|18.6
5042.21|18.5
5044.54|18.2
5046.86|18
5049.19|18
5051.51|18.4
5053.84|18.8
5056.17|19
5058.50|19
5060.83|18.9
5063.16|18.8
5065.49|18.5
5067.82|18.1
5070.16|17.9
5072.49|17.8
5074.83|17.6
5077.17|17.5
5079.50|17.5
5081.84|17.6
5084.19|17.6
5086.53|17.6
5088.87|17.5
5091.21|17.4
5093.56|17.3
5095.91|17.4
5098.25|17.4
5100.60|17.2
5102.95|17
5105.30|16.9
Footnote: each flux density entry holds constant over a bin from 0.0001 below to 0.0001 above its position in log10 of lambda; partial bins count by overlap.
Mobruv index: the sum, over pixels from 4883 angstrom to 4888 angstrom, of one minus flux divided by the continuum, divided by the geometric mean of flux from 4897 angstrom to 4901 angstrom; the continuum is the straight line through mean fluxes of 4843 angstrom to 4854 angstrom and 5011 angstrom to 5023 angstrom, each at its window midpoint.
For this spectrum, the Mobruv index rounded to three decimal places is -0.001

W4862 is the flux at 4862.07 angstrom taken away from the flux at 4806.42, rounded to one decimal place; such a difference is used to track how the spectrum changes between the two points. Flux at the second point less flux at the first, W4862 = 1.7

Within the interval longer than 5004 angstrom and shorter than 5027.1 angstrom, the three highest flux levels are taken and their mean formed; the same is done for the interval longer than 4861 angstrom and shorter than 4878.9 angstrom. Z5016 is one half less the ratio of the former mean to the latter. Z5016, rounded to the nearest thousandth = -0.491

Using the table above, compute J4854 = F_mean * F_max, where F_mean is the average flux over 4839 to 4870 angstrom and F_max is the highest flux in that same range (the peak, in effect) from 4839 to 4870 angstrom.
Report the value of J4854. 361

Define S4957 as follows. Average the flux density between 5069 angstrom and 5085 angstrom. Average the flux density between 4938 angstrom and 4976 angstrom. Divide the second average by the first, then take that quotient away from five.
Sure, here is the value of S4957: 3.89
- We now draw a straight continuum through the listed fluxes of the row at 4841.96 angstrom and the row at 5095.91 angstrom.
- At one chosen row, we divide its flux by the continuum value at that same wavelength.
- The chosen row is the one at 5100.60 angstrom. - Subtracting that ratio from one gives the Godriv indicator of 0.010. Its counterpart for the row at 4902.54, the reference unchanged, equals -0.065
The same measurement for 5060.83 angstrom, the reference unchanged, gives -0.071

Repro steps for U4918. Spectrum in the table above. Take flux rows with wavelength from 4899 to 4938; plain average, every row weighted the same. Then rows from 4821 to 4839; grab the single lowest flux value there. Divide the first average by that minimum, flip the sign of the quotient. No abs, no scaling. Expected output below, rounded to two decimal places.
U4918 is -1.06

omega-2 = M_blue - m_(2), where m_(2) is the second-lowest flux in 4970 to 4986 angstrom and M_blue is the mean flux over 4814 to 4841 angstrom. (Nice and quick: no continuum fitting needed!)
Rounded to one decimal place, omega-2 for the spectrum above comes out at 1.1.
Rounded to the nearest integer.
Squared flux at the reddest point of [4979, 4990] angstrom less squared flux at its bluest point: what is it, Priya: 30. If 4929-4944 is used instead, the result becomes -12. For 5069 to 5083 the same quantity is -11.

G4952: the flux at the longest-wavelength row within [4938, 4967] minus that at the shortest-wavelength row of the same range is -1.0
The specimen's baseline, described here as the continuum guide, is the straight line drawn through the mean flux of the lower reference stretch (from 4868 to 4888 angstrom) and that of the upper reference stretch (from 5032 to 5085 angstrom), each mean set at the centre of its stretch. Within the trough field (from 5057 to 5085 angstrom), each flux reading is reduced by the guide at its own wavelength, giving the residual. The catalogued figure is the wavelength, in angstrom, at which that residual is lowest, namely 5077.17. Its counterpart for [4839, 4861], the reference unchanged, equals 4857.60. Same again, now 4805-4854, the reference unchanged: 4830.83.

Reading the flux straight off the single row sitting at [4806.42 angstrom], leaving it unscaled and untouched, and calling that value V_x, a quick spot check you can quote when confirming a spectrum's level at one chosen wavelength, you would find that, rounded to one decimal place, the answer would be 19.8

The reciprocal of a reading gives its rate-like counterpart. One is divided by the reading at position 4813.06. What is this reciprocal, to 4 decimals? 0.0503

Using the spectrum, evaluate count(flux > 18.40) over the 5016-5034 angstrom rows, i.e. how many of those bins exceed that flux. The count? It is 0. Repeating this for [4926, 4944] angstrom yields 8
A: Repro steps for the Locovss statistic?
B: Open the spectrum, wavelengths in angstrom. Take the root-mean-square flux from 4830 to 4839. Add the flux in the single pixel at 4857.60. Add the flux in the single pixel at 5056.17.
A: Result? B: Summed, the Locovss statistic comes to 56.0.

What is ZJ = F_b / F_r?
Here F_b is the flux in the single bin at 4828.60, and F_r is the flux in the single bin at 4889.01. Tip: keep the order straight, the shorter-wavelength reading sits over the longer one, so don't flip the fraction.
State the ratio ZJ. 0.98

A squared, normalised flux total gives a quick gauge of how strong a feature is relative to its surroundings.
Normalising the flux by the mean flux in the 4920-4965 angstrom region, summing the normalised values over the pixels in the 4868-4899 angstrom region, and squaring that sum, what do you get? 179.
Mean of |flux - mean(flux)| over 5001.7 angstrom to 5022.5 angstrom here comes 0.23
